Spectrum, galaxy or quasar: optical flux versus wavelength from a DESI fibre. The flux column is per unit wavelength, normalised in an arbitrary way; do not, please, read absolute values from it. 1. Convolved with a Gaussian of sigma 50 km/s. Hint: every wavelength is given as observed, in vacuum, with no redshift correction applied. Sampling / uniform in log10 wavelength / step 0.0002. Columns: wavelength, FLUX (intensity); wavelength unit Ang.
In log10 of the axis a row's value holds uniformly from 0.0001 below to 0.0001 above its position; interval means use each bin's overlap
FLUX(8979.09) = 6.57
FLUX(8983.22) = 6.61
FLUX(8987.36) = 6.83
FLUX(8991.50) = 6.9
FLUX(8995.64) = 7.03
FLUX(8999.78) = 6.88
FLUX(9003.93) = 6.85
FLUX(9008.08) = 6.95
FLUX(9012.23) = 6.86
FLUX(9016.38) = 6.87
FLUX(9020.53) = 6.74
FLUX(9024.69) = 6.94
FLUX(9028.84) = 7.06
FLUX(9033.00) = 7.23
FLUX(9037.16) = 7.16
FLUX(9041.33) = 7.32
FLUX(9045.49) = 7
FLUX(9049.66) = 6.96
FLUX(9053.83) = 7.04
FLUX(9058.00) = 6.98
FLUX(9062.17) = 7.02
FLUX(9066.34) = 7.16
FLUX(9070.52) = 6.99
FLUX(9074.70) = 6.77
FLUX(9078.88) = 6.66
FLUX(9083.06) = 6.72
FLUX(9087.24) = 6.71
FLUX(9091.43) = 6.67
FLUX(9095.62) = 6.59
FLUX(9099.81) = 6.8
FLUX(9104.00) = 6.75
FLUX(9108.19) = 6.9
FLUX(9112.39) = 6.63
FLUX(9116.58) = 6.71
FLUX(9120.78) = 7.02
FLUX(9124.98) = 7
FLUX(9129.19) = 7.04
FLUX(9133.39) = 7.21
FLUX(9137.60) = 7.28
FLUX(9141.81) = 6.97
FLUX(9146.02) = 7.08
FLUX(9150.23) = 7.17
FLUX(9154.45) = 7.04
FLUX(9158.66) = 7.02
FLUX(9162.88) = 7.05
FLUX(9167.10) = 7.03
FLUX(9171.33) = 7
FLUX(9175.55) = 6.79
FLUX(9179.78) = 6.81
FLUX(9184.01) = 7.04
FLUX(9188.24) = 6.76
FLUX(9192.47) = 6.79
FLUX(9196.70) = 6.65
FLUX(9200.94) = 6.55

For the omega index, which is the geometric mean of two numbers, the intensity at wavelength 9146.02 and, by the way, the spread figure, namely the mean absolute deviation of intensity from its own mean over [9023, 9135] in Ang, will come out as 1.10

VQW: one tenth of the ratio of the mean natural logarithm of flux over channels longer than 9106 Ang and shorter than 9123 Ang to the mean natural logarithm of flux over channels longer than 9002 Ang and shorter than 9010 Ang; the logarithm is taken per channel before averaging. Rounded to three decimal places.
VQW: 0.099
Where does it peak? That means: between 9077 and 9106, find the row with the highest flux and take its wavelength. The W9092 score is 9099.81 Ang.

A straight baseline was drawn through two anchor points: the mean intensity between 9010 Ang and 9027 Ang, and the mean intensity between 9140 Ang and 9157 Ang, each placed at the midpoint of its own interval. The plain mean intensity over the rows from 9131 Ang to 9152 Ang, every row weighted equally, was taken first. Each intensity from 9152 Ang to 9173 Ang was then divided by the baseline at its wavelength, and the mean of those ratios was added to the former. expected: 8.13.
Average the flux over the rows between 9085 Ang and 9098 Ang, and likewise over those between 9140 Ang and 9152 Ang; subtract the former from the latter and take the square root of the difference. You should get 0.645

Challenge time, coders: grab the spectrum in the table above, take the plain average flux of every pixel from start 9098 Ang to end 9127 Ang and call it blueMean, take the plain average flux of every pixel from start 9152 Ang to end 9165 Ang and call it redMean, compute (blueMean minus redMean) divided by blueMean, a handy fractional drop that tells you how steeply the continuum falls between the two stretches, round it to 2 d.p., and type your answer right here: -0.03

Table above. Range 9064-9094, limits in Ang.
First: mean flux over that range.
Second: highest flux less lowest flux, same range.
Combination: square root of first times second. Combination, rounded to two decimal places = 1.85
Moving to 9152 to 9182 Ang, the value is 1.35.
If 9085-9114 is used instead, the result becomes 1.44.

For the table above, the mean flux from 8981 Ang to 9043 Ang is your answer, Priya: 6.95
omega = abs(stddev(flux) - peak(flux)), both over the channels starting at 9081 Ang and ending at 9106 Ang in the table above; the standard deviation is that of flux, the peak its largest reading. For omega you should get 6.73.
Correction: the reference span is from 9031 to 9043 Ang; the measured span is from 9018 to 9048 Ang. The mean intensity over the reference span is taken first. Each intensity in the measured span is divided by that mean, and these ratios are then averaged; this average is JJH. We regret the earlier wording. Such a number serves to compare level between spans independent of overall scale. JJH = 0.976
